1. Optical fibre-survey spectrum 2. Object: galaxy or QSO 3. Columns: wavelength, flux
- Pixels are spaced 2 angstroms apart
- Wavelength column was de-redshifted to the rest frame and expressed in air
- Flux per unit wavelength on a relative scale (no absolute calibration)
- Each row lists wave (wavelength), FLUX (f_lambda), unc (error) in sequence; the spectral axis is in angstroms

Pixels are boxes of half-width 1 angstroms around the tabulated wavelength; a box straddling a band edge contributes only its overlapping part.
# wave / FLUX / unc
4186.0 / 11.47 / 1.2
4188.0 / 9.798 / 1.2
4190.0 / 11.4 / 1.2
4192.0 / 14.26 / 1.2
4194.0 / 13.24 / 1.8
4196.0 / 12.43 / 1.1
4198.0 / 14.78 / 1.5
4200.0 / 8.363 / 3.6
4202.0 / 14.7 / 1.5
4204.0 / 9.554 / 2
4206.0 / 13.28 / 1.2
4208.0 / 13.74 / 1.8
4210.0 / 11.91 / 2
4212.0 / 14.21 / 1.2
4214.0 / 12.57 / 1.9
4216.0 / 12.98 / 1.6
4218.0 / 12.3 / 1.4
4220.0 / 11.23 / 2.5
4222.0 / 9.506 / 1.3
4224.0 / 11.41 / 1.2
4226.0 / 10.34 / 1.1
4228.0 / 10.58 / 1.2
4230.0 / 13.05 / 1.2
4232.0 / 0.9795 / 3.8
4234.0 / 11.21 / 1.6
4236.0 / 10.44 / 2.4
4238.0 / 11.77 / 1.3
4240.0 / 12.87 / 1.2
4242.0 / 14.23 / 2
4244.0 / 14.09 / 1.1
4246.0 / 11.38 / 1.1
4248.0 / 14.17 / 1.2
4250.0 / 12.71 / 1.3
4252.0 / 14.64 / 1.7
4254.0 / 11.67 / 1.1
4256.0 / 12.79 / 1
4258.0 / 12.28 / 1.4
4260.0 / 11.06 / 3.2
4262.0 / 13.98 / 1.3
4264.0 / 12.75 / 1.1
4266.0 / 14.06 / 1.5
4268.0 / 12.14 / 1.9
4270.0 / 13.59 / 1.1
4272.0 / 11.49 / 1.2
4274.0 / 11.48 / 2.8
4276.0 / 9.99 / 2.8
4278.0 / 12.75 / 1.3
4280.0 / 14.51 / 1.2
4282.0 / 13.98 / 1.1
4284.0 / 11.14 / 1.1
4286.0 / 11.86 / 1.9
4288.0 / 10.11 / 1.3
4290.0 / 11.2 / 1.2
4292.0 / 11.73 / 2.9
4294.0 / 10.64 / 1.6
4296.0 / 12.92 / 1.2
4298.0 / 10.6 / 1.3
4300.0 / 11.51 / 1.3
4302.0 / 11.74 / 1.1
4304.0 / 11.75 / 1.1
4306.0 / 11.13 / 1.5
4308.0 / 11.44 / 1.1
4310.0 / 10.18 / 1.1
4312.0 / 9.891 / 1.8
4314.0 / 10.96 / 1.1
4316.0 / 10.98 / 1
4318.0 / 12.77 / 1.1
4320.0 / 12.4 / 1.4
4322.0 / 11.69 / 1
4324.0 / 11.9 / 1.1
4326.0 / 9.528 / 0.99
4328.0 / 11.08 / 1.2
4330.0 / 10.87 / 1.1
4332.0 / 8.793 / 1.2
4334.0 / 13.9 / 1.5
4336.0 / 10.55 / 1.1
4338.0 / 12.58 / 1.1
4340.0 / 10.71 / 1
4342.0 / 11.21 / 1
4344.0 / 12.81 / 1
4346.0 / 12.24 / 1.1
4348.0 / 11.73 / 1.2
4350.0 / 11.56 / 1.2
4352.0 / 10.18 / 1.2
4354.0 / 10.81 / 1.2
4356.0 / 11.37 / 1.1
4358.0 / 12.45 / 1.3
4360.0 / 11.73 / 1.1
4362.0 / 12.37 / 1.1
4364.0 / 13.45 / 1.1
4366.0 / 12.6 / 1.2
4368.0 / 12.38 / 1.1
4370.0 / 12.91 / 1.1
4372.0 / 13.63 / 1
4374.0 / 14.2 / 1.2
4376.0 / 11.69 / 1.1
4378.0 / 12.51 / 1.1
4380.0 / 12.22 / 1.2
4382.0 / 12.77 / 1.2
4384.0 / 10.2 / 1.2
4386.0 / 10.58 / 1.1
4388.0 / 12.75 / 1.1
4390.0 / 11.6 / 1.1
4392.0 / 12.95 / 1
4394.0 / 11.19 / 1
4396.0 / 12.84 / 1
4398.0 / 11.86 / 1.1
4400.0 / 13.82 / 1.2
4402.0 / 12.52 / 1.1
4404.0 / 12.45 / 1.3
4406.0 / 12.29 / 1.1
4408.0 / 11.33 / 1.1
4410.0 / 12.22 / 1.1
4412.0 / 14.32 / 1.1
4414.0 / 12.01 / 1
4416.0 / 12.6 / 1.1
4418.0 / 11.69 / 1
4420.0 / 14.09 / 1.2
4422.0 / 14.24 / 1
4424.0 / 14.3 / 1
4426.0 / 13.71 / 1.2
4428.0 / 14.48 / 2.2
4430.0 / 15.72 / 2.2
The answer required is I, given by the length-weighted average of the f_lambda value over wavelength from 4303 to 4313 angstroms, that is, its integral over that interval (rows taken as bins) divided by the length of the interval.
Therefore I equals 10.9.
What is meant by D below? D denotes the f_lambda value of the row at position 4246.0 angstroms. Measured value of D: 11.38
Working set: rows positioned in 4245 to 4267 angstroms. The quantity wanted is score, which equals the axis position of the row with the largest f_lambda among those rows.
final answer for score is 4252.0 angstroms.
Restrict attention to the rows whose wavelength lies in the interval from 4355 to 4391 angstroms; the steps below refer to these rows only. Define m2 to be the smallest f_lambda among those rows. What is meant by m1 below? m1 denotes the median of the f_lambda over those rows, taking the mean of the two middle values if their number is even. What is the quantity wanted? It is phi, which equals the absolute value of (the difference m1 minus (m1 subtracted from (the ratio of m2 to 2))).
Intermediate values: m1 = 12.4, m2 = 10.2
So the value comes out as 19.7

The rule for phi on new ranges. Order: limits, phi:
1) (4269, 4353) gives 18.6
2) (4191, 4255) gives 24.5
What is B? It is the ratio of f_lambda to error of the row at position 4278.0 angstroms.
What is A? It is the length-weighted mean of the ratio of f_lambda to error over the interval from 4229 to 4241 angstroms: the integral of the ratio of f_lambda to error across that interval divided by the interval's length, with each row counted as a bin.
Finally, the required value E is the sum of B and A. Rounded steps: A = 7.0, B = 9.8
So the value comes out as 16.9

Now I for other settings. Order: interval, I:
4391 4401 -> 12.5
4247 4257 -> 13.2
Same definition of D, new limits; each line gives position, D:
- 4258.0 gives 12.28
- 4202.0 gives 14.7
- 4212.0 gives 14.21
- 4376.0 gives 11.69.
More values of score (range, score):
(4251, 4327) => 4252.0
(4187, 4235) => 4198.0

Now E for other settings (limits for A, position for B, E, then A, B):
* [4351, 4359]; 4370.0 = 21.1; 9.4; 11.7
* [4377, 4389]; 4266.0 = 19.7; 10.3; 9.4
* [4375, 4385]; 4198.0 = 20.1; 10.3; 9.9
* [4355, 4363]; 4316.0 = 21.4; 10.5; 11.0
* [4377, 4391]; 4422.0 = 24.6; 10.4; 14.2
